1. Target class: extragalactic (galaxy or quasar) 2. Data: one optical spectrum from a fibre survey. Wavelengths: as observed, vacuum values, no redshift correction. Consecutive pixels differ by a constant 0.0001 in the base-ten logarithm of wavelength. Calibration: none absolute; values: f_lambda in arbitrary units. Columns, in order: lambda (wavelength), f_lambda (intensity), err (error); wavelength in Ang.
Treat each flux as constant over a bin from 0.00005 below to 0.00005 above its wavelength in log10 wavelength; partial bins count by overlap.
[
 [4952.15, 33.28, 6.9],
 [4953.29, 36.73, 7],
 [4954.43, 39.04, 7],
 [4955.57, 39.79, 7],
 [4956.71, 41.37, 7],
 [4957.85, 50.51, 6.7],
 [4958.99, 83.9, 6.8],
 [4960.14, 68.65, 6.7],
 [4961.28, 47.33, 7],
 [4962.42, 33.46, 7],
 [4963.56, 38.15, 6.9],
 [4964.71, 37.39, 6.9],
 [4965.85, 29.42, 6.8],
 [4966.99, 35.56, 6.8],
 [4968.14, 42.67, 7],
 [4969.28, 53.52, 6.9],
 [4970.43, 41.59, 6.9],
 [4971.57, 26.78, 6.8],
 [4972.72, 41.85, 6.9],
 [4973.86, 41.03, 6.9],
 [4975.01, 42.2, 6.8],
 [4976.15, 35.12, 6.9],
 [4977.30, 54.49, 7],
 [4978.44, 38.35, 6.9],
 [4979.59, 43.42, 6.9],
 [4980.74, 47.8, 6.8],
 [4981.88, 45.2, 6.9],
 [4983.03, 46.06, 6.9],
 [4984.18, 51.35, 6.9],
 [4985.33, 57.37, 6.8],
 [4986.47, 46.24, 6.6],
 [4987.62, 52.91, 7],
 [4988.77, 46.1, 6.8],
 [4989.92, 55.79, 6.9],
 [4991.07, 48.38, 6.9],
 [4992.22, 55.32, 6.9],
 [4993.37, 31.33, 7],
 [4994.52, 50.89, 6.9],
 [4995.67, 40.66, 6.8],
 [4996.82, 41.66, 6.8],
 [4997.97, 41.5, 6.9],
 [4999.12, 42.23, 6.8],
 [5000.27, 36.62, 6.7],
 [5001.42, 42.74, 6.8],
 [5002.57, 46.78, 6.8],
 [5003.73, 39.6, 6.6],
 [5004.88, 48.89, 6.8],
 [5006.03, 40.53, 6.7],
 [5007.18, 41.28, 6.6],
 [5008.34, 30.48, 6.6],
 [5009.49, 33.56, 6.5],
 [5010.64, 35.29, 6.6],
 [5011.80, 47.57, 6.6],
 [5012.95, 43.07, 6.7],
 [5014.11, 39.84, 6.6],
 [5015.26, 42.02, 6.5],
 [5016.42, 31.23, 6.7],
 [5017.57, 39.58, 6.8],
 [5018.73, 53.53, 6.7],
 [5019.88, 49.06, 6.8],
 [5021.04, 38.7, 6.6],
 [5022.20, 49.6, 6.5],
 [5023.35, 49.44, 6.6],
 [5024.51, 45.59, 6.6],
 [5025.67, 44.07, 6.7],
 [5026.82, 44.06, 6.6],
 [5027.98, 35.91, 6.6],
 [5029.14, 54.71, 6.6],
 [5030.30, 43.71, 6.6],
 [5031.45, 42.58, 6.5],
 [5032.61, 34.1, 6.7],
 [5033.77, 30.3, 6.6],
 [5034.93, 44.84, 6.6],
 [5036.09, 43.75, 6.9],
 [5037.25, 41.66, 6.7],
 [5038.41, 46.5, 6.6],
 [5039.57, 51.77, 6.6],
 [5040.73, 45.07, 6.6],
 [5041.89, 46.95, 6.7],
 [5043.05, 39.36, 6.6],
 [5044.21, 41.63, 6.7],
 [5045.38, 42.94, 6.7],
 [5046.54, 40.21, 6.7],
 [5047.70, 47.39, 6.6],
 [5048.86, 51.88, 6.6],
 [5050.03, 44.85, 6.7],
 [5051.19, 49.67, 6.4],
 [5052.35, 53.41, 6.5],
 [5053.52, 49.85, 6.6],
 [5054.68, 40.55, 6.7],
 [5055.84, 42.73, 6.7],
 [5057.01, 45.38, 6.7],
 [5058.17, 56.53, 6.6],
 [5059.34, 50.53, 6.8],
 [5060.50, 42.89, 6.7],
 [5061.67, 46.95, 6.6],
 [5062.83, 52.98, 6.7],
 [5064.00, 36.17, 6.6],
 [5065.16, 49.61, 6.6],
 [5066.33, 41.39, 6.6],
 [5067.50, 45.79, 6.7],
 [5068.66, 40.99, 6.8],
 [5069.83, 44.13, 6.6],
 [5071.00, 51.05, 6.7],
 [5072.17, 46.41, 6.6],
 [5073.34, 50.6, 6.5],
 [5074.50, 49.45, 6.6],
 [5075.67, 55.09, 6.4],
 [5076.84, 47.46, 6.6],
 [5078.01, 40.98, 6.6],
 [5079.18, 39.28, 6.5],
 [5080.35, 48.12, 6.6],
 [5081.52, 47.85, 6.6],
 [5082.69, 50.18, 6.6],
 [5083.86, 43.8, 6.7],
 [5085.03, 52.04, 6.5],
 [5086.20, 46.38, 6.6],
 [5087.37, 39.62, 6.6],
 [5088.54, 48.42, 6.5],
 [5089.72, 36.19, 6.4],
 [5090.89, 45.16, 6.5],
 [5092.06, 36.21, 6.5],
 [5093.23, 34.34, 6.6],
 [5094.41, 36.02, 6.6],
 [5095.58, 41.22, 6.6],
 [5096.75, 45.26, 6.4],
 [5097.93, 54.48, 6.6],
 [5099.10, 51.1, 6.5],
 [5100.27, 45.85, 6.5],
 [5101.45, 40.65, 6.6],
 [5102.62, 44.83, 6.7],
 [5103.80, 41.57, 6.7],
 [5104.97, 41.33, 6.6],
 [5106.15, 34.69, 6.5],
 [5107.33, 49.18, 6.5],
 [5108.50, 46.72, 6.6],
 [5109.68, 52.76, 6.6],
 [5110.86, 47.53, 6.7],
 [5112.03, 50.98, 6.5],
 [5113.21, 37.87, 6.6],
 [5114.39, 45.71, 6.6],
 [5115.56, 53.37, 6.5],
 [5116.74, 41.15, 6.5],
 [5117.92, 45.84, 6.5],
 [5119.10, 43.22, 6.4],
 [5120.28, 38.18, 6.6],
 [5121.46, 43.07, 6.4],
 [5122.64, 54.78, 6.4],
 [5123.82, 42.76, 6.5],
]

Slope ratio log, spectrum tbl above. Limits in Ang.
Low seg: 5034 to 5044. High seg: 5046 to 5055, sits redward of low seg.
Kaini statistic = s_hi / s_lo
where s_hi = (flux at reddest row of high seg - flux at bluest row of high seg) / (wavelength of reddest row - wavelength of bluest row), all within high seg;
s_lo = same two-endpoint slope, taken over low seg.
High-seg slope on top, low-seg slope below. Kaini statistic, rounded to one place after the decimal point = -0.1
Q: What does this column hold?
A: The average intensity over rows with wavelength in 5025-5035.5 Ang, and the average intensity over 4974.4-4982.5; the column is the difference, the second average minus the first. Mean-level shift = 2.2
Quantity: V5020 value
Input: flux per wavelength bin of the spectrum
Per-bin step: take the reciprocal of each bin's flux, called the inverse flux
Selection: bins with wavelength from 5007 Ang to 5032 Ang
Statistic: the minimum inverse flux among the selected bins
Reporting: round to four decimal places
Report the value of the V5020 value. 0.0183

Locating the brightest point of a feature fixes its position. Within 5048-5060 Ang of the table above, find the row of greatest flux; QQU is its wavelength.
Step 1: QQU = 5058.17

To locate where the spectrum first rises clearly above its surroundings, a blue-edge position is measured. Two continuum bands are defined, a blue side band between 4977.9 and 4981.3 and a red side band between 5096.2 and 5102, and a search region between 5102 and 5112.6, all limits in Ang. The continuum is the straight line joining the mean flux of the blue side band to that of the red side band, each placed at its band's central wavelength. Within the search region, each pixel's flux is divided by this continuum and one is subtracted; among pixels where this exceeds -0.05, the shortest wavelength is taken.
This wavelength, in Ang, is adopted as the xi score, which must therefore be 5107.33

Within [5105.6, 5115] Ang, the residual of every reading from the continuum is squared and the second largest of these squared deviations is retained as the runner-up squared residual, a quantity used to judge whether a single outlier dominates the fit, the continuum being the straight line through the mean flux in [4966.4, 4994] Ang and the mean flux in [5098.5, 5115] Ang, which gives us 59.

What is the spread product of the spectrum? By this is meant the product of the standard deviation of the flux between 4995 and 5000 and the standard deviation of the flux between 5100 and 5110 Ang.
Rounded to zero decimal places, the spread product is 3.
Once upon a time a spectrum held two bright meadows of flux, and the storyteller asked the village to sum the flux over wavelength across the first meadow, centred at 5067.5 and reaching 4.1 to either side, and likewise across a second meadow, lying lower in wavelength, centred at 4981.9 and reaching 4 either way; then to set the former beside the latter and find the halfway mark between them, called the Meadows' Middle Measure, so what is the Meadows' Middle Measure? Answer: 369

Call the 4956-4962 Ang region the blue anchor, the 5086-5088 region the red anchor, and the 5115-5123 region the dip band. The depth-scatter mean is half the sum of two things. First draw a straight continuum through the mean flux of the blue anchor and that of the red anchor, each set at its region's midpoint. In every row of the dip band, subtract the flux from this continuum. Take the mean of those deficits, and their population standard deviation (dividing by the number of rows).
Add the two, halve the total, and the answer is 0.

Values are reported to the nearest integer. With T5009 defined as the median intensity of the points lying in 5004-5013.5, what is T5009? 41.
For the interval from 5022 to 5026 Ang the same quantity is 48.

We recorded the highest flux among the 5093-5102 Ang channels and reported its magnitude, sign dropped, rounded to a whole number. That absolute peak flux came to 54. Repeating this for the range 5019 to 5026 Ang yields 50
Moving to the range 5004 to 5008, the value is 49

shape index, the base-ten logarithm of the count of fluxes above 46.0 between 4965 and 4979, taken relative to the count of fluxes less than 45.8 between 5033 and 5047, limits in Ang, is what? -0.65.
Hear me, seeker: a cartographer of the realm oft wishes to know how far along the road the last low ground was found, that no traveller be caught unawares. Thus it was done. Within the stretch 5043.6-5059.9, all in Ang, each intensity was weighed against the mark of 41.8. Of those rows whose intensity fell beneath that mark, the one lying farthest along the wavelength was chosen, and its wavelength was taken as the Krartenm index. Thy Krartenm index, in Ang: 5054.68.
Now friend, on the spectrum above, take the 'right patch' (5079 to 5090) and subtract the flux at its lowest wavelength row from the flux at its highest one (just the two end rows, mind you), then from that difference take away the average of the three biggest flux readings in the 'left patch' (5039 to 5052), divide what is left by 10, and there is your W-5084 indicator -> -5.4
